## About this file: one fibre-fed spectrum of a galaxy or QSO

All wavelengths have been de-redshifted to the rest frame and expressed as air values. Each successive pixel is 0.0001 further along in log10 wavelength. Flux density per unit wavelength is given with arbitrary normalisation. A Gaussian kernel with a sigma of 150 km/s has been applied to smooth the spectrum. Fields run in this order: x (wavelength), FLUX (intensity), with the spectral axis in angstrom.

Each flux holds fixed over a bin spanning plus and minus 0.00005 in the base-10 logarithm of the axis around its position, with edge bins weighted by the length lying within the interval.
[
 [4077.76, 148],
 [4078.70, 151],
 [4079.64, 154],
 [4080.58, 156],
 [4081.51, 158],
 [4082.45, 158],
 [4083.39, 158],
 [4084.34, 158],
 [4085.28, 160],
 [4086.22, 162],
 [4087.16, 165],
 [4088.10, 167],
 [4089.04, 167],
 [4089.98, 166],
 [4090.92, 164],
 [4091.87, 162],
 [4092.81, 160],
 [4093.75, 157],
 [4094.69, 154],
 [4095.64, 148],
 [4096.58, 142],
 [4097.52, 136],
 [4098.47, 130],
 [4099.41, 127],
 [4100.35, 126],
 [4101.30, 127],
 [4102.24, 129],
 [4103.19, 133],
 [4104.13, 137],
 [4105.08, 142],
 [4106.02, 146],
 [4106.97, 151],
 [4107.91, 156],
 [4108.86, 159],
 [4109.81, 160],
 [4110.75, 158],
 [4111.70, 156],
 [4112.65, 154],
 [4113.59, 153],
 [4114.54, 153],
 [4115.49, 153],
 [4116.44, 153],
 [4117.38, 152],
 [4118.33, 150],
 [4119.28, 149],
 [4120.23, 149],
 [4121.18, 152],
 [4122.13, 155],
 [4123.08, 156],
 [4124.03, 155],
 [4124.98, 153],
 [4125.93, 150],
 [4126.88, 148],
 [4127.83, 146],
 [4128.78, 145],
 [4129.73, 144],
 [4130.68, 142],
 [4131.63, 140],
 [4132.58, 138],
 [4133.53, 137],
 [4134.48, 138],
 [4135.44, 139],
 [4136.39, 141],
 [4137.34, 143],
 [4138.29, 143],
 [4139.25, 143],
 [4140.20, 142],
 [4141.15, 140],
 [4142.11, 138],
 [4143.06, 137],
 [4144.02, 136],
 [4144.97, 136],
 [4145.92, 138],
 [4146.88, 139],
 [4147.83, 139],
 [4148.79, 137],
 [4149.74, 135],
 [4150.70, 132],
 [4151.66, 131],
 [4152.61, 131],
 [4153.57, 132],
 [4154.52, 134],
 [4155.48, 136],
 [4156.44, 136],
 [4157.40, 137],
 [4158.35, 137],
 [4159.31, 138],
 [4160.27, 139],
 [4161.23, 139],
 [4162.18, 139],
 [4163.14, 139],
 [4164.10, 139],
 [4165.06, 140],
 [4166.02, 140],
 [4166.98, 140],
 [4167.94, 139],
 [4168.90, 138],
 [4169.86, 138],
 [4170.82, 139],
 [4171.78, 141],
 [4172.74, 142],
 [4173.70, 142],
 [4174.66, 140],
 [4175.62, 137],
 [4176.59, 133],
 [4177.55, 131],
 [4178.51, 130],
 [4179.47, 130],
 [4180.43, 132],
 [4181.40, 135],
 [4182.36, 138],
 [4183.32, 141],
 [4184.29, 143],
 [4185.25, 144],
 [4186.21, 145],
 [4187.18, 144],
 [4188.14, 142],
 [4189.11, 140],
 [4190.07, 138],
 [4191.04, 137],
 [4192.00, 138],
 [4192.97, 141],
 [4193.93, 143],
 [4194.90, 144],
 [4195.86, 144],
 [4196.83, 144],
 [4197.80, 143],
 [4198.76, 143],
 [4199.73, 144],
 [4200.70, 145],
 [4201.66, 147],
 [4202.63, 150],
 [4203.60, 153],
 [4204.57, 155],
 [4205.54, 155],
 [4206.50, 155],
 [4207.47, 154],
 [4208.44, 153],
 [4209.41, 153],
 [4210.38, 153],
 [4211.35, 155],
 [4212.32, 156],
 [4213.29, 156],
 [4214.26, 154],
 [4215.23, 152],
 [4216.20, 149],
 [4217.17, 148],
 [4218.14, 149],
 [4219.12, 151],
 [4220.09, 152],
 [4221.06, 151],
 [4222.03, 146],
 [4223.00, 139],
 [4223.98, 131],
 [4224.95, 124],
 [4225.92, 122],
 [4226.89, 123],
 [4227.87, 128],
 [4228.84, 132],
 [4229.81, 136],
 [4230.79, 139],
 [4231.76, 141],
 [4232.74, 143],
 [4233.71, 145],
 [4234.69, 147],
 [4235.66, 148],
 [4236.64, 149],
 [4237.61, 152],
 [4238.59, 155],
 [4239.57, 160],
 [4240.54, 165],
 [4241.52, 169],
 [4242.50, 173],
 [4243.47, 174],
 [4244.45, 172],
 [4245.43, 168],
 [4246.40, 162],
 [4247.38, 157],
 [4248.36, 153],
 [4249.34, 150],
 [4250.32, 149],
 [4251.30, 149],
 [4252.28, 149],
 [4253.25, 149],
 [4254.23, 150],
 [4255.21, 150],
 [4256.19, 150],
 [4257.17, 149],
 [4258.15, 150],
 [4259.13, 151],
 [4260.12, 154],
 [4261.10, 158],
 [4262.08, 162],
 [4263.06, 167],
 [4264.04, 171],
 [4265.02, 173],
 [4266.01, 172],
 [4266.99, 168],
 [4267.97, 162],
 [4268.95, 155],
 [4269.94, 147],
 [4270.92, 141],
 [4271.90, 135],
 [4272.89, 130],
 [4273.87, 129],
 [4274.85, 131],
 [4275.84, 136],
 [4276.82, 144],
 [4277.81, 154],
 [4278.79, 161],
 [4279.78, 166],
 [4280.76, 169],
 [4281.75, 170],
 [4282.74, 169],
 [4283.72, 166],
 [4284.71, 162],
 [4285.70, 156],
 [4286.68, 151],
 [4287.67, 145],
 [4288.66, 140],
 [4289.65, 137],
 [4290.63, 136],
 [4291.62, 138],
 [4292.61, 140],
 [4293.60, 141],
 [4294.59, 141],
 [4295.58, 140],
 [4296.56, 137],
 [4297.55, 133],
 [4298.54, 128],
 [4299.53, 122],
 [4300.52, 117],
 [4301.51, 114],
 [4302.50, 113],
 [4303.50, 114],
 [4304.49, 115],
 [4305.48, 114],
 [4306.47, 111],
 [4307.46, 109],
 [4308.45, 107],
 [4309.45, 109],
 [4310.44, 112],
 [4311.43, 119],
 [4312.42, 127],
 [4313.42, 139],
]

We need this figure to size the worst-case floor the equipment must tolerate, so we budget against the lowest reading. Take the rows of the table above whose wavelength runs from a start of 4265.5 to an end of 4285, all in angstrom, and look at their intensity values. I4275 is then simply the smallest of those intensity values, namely 129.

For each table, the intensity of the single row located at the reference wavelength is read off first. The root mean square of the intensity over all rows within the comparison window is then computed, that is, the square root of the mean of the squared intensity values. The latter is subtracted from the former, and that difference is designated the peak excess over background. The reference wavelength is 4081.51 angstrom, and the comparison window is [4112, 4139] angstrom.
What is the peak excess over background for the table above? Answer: 10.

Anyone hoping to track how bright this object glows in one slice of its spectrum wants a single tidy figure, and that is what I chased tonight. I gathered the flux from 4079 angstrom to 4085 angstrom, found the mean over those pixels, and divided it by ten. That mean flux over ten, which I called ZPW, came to 15.7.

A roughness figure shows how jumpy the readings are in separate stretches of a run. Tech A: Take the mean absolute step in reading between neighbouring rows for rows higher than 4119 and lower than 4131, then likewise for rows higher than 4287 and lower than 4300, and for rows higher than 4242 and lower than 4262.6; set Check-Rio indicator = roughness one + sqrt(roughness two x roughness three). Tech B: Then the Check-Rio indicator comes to 4.12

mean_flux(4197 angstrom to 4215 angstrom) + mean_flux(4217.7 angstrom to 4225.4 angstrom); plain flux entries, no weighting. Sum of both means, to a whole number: 294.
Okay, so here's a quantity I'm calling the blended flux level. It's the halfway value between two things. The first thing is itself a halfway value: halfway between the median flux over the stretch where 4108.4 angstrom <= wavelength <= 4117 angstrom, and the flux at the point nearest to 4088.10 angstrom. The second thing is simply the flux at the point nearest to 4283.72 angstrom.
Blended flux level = 163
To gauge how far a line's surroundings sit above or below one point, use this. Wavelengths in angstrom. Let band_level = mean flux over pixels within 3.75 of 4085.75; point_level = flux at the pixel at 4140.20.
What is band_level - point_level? 20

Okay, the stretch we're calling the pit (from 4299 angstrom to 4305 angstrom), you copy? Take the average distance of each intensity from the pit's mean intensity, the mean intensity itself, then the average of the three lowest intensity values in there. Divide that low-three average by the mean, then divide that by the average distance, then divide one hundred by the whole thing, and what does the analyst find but 249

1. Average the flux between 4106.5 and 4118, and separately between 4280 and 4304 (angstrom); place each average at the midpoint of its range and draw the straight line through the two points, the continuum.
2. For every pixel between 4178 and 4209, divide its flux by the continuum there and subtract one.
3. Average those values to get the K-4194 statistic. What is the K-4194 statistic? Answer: -0.034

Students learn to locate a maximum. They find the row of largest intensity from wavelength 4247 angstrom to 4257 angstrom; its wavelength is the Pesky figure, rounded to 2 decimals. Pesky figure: 4247.38 angstrom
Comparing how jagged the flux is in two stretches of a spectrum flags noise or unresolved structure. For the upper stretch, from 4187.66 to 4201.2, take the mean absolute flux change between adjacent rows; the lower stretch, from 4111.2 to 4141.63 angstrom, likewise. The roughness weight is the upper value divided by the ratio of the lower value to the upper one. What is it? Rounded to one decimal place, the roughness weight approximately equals 1.0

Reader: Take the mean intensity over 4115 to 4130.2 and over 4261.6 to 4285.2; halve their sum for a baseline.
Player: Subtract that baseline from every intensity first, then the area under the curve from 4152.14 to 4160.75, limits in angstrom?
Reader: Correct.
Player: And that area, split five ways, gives -30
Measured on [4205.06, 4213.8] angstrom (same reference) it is 2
